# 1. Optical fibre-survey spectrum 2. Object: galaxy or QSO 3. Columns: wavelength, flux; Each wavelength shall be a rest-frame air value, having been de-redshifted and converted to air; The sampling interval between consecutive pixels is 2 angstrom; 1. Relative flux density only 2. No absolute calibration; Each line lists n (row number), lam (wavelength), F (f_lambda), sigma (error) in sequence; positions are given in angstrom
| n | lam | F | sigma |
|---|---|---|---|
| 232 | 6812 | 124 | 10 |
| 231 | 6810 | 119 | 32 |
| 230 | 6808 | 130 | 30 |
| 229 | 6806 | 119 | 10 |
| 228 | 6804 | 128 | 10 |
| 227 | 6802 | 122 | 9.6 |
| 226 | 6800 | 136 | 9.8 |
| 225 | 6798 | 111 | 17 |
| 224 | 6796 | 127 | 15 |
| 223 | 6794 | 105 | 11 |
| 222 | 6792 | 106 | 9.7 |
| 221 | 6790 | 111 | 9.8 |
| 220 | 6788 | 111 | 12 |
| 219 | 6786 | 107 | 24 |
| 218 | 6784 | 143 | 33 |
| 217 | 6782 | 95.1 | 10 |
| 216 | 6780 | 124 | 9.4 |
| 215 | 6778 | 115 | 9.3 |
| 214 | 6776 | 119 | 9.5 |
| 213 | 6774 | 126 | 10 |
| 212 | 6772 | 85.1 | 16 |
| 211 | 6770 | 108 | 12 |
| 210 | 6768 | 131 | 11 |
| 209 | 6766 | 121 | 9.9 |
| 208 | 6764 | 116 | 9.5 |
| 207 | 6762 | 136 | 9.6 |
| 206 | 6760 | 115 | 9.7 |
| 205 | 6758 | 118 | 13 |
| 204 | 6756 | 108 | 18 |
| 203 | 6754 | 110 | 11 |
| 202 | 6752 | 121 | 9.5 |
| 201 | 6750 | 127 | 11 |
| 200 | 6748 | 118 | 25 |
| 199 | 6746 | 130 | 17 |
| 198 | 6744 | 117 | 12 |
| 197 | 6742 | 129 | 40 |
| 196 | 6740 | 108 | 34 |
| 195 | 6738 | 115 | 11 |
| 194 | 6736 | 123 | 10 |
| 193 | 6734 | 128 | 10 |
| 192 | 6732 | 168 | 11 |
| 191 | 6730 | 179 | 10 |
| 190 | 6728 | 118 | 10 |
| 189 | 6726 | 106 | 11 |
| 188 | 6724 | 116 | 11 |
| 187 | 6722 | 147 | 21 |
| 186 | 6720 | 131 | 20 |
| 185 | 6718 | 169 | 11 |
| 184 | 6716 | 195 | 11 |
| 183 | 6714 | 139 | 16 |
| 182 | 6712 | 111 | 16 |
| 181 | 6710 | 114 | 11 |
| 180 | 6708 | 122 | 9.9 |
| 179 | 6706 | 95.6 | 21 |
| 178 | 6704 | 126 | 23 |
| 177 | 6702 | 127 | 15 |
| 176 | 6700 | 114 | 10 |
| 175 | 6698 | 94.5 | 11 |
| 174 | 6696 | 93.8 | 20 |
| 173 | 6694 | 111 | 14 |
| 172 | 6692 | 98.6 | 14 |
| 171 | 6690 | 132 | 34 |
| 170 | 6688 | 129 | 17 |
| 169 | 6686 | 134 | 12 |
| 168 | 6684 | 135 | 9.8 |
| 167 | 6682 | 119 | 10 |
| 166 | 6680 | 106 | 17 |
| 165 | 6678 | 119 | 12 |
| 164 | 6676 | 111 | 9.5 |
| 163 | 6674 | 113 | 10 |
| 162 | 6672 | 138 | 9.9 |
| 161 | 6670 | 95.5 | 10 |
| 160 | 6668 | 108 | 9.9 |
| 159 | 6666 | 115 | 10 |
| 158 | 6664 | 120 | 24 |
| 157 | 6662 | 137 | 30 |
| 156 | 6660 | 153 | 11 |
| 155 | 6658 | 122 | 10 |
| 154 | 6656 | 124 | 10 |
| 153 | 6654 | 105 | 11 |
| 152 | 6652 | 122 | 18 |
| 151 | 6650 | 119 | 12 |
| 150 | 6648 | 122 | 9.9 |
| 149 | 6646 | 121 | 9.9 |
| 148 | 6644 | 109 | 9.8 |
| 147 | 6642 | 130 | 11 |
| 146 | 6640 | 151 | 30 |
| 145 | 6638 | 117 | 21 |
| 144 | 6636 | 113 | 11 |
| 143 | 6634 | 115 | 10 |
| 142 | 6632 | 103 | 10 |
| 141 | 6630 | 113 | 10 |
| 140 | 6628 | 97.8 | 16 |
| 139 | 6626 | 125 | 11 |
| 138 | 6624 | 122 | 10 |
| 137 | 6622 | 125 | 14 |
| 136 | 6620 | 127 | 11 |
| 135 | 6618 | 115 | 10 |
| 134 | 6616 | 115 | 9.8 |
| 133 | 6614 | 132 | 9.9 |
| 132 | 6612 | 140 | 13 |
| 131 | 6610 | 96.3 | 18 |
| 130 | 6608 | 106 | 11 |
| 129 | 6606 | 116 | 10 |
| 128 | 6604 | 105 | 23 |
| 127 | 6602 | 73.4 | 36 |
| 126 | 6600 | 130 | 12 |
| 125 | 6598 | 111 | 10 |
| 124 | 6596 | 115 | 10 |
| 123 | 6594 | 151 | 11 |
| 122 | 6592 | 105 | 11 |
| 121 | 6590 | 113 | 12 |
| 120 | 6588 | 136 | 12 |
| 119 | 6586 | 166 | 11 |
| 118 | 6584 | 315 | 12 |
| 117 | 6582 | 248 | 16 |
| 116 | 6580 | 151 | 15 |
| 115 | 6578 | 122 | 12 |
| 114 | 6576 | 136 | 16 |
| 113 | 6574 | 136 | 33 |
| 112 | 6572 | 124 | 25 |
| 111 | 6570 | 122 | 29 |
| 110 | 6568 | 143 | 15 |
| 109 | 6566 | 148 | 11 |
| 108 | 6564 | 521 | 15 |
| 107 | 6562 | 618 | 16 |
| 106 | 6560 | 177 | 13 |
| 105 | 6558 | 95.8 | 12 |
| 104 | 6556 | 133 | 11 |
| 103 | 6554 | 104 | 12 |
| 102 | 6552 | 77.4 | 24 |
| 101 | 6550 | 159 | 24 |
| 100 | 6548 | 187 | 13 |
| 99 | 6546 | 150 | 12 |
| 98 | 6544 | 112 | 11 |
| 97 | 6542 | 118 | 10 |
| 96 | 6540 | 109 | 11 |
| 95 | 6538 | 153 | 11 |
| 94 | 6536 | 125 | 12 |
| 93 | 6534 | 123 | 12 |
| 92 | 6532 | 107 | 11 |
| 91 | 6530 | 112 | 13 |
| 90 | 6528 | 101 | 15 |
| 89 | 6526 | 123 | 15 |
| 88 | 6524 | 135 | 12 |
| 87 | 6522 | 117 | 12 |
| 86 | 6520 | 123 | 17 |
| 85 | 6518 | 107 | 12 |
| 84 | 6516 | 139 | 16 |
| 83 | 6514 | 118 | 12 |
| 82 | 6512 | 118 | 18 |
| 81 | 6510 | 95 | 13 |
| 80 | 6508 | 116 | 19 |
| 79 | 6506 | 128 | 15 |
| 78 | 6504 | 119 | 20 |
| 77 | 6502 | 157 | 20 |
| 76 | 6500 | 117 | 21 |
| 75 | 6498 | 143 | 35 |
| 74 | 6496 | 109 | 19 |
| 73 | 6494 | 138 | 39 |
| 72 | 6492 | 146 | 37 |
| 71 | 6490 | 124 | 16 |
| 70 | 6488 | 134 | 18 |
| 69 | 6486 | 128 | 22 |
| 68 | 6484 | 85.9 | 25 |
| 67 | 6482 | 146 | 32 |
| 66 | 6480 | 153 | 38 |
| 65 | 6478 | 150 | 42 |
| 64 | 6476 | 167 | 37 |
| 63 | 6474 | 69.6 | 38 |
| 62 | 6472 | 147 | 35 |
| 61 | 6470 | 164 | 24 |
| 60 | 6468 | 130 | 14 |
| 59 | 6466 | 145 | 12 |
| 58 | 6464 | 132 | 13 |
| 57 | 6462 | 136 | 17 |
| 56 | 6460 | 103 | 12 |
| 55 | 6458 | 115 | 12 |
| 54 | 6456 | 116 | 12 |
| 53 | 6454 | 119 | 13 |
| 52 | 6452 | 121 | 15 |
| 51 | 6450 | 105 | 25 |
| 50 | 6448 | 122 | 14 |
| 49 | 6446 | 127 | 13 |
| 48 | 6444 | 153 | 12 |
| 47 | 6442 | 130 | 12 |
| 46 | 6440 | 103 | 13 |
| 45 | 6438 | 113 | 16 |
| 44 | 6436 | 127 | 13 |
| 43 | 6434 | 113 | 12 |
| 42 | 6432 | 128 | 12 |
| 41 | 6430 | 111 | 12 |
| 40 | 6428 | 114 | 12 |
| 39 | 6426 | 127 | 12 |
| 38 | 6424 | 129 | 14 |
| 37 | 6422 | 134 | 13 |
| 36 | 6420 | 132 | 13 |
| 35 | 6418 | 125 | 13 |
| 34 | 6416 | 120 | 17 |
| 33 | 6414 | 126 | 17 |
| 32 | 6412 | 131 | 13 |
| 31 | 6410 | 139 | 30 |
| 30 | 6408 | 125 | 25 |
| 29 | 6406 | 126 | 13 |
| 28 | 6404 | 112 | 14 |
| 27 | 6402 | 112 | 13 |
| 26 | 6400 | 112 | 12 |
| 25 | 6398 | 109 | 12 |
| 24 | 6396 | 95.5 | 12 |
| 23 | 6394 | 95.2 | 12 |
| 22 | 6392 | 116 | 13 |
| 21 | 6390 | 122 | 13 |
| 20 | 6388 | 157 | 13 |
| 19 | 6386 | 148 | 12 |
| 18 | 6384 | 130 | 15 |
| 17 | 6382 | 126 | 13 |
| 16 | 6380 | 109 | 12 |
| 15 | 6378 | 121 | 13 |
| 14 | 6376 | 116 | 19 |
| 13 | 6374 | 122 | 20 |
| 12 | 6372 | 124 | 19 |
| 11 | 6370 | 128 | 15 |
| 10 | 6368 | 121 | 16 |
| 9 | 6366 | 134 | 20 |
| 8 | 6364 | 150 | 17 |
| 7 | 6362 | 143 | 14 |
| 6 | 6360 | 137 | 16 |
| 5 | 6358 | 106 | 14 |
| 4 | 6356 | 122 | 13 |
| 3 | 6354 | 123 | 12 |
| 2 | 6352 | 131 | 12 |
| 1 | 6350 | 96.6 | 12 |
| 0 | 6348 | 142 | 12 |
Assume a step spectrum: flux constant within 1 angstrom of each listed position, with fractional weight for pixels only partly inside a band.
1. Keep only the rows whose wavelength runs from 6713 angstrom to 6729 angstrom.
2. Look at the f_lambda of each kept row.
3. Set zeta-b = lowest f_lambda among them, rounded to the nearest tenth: 106.0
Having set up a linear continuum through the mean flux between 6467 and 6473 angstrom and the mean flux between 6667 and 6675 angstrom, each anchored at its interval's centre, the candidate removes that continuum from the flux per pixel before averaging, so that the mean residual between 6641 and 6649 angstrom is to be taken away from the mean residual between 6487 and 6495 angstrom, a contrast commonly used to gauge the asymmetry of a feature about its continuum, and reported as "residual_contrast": -11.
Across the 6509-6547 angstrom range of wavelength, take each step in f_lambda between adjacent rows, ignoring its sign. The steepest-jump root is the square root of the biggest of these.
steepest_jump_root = 6.6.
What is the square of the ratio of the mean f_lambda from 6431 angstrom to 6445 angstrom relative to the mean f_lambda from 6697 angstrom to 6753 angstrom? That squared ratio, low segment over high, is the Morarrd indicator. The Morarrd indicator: 0.93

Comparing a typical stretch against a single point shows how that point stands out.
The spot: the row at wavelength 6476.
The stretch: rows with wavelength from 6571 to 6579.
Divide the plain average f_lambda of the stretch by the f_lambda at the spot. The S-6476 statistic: 0.78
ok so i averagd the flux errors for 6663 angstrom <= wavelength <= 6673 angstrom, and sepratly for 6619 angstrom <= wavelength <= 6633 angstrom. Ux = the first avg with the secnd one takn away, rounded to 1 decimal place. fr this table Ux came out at 1.0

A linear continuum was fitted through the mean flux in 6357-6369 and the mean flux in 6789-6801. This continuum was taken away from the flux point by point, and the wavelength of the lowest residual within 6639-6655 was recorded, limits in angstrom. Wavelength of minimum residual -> 6654 angstrom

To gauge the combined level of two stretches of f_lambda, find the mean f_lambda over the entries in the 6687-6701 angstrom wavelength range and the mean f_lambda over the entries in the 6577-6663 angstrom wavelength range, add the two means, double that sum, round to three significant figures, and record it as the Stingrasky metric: 478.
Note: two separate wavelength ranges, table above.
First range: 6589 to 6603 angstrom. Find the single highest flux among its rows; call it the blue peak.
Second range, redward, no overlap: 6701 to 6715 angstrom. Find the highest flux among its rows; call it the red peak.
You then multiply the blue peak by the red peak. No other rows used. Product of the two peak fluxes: 20989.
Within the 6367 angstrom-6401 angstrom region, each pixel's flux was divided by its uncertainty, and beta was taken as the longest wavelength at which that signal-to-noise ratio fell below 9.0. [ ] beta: 6396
